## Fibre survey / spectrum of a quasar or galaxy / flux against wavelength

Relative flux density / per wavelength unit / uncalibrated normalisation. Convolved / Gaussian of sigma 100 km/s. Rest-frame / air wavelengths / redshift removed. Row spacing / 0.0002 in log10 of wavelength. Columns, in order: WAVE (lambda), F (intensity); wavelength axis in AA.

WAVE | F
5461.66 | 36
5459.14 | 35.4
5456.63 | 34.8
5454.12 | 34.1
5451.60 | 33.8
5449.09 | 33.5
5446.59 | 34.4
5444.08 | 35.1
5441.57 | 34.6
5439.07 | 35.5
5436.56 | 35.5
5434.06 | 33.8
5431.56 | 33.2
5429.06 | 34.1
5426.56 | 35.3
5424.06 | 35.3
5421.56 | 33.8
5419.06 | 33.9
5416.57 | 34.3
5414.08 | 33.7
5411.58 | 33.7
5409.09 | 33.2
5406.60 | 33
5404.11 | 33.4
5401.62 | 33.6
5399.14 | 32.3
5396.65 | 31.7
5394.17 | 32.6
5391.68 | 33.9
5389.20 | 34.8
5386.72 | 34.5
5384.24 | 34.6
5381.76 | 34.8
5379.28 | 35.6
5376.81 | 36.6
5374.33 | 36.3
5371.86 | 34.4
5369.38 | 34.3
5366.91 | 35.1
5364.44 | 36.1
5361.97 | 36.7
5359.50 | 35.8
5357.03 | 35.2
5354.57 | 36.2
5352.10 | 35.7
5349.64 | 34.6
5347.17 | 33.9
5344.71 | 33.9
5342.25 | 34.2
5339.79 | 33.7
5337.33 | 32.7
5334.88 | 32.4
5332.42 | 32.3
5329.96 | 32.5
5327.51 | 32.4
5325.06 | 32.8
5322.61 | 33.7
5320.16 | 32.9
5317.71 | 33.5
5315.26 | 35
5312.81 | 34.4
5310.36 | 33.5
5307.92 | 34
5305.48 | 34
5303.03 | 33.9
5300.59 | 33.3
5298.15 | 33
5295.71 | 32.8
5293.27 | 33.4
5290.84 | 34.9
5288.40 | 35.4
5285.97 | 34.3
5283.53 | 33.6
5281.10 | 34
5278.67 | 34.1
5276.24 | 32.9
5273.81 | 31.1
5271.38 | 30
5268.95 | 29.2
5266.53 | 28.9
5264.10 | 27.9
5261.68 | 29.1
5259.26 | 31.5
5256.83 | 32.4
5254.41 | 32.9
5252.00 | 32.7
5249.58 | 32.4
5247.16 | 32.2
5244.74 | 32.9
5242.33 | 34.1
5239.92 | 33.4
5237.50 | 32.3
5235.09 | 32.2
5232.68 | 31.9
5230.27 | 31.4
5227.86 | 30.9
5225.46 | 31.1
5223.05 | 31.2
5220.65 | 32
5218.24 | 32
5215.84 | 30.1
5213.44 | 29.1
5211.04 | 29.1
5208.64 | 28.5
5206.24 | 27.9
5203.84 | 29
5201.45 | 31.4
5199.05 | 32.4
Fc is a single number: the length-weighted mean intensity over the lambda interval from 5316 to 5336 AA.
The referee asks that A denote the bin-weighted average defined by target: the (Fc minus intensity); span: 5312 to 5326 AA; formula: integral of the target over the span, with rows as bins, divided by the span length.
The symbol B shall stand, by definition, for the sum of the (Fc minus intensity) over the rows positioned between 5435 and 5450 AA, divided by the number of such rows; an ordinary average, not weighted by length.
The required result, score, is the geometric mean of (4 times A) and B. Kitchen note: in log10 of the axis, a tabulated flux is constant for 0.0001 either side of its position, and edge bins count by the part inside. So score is 2.5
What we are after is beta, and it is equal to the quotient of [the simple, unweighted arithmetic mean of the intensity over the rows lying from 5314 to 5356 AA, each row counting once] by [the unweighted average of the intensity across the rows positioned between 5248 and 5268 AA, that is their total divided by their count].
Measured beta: 1.09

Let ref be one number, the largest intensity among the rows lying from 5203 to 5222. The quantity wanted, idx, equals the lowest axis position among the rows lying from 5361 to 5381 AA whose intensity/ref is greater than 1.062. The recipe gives 5361.97 AA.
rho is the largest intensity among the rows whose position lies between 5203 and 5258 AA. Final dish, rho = 34.1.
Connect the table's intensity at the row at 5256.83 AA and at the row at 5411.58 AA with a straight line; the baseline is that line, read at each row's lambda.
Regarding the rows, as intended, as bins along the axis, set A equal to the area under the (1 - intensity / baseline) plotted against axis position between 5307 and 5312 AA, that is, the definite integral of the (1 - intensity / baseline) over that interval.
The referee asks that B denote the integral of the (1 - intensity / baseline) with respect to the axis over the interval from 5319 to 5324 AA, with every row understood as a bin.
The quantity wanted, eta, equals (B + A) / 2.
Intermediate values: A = -0.14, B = -0.05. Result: -0.10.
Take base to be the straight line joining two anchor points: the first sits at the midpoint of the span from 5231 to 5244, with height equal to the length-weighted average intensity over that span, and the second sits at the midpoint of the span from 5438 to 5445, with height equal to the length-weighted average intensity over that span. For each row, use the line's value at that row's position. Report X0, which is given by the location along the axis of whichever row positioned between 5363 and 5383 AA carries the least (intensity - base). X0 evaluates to 5369.38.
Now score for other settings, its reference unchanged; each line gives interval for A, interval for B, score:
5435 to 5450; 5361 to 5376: 4.5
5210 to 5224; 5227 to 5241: 2.8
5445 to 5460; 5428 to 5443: 3.0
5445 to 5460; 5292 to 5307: 1.8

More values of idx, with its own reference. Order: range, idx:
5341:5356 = 5342.25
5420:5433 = 5424.06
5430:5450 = 5436.56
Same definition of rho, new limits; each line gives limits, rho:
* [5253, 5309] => 35.4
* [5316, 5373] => 36.7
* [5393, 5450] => 35.5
